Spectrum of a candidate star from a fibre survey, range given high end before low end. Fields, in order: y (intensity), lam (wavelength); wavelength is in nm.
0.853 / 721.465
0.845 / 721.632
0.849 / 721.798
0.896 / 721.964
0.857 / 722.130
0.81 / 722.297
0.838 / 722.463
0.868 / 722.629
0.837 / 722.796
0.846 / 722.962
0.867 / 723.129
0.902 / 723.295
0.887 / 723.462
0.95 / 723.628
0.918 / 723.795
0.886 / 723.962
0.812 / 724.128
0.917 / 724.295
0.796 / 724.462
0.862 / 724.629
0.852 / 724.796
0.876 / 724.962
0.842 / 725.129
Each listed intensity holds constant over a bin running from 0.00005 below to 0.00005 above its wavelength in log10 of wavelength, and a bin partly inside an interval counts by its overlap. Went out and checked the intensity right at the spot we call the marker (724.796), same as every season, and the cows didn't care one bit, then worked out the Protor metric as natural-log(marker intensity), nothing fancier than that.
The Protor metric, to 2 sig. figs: -0.16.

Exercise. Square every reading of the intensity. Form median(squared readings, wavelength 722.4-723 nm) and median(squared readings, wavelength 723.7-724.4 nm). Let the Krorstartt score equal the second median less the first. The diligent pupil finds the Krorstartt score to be 0.10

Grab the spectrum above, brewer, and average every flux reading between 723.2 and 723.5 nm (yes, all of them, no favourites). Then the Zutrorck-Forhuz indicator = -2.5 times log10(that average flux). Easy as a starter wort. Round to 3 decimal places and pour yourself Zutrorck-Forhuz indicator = 0.121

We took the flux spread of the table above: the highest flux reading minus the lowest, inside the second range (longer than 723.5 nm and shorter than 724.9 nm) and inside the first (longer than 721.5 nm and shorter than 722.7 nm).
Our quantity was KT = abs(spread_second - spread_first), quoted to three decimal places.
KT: 0.068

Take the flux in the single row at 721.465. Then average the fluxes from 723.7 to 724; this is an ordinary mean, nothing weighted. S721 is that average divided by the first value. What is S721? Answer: 1.06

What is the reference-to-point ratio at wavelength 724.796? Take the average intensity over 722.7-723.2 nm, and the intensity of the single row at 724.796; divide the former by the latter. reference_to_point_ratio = 1.00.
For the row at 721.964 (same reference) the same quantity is 0.95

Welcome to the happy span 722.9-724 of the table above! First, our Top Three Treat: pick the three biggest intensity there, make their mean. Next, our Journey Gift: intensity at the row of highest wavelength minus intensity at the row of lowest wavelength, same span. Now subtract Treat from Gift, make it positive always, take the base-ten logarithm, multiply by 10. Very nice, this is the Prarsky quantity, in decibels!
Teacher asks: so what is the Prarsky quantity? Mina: -0.54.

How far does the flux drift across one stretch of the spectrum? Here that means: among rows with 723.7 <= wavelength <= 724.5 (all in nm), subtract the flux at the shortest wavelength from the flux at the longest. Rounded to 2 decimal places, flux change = -0.12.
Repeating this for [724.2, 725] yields -0.04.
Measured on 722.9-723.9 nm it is 0.07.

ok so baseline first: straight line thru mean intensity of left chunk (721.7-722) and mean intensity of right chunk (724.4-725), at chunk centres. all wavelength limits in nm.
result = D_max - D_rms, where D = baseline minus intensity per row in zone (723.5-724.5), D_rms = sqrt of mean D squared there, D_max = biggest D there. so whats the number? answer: -0.009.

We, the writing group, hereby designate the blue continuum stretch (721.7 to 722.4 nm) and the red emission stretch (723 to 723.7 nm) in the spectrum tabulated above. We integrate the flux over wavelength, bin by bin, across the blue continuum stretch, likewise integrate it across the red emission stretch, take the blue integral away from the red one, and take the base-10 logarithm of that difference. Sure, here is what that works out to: -1.5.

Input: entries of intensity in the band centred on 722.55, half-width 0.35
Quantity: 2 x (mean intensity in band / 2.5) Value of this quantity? 0.671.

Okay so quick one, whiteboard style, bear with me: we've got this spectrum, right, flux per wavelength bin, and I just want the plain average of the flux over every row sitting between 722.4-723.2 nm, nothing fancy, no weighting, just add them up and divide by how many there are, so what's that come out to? 0.851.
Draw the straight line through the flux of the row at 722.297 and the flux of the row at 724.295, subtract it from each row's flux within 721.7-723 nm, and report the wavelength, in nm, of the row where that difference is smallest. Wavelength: 722.297 nm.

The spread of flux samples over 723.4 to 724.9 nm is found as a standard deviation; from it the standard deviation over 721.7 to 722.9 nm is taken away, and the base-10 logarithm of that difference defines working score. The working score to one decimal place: -1.6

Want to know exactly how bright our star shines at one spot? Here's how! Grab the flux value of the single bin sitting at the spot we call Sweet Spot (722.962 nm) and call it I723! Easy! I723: 0.846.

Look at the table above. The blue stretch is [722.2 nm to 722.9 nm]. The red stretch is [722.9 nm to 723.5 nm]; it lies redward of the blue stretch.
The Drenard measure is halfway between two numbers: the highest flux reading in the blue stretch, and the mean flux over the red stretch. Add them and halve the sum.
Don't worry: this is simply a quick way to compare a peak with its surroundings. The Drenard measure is 0.872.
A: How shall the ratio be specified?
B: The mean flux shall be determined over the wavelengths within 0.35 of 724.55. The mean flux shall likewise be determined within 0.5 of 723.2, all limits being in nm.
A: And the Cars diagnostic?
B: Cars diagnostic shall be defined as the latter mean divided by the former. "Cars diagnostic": 1.03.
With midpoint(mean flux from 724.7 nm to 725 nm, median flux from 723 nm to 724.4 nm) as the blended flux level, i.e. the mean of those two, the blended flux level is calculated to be 0.879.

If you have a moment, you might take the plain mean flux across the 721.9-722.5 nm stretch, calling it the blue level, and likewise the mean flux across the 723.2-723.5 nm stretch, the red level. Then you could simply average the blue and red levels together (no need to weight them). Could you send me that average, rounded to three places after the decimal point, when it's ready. 0.872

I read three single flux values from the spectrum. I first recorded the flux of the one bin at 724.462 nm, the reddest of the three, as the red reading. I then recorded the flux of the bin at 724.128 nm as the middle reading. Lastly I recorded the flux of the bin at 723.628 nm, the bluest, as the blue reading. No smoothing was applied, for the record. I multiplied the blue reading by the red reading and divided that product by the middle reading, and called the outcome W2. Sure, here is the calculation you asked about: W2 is 0.931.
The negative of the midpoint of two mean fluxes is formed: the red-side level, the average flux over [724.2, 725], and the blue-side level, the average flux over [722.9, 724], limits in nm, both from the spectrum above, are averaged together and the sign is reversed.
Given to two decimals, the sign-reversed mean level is -0.88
